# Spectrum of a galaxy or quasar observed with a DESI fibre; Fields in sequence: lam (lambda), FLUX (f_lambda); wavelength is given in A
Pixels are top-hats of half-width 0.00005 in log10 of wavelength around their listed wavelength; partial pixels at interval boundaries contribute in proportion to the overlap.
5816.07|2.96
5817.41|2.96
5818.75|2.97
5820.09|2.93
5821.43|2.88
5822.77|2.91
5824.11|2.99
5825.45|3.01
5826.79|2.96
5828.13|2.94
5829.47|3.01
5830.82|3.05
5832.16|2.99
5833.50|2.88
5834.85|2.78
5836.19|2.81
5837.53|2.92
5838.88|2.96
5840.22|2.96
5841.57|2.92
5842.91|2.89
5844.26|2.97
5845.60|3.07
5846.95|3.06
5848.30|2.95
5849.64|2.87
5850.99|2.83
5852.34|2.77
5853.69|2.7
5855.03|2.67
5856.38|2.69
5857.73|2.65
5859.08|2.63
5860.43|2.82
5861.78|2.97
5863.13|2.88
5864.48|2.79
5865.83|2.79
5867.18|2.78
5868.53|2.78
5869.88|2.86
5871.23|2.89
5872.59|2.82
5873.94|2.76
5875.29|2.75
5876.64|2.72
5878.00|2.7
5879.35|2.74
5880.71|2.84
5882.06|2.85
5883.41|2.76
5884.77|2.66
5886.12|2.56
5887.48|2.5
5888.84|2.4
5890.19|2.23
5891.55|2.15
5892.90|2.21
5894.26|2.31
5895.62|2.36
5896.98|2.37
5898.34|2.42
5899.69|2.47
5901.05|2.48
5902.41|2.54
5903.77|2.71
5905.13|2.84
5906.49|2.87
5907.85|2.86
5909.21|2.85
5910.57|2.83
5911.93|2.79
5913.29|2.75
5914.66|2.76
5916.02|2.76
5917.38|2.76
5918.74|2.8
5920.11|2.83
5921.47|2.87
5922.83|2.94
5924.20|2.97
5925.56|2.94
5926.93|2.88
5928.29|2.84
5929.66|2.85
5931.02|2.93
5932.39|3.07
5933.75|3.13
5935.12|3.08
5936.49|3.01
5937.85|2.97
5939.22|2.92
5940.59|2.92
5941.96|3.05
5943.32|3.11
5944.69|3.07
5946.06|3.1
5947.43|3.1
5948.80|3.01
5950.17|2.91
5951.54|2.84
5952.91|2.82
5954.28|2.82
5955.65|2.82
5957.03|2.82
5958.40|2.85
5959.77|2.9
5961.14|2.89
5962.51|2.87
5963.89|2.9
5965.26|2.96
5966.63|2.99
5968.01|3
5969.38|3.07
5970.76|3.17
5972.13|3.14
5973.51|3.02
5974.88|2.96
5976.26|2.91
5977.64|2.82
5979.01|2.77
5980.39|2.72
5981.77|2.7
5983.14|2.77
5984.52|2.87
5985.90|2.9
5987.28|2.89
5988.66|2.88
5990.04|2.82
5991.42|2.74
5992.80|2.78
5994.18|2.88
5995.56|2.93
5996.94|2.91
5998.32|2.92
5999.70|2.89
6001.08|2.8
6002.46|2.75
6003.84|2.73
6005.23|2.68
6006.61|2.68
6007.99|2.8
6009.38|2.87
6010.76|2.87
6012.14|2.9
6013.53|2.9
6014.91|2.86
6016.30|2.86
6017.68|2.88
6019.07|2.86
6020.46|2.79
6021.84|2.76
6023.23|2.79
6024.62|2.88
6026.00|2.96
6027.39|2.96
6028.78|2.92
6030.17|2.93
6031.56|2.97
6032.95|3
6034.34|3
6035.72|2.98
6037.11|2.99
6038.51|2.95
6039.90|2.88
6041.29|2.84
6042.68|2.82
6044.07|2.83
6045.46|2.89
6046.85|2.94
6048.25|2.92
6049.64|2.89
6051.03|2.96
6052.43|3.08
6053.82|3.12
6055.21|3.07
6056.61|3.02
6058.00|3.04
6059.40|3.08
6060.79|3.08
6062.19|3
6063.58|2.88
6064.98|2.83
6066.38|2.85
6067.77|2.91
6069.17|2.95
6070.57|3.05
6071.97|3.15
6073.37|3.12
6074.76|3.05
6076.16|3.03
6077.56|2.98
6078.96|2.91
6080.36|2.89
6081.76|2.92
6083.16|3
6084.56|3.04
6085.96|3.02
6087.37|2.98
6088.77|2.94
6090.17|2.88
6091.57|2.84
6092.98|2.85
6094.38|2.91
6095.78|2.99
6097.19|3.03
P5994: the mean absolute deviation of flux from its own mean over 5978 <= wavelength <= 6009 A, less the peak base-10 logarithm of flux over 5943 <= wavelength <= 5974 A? -0.429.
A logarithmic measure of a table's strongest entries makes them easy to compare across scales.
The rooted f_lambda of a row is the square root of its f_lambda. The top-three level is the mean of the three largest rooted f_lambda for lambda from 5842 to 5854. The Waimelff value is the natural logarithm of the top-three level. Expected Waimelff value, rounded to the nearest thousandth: 0.555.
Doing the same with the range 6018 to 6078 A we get 0.571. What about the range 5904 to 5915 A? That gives 0.525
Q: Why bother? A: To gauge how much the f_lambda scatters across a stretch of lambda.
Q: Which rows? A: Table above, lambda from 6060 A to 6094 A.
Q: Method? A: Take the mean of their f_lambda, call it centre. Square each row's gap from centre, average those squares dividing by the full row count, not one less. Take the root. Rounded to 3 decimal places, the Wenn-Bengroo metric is 0.089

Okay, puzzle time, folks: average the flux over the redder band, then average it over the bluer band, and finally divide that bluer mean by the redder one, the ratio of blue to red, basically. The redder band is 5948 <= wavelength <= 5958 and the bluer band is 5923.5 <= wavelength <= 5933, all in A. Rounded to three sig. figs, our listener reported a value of 1.02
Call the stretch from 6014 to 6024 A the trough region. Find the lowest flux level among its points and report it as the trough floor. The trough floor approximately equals 2.76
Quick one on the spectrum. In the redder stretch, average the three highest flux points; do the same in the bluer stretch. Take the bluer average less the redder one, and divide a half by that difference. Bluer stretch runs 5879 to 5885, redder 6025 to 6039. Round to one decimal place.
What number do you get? -2.8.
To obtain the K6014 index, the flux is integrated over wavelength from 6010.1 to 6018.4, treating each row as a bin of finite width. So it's 23.9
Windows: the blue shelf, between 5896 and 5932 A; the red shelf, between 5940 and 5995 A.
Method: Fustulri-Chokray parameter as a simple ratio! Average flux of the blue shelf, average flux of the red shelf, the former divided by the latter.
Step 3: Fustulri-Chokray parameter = 0.95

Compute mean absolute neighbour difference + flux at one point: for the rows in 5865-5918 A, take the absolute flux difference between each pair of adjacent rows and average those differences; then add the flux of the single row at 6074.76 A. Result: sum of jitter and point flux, 3.1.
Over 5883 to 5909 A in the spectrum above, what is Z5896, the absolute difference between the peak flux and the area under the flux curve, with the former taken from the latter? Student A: 62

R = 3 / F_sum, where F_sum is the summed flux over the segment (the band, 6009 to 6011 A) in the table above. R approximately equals 0.523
